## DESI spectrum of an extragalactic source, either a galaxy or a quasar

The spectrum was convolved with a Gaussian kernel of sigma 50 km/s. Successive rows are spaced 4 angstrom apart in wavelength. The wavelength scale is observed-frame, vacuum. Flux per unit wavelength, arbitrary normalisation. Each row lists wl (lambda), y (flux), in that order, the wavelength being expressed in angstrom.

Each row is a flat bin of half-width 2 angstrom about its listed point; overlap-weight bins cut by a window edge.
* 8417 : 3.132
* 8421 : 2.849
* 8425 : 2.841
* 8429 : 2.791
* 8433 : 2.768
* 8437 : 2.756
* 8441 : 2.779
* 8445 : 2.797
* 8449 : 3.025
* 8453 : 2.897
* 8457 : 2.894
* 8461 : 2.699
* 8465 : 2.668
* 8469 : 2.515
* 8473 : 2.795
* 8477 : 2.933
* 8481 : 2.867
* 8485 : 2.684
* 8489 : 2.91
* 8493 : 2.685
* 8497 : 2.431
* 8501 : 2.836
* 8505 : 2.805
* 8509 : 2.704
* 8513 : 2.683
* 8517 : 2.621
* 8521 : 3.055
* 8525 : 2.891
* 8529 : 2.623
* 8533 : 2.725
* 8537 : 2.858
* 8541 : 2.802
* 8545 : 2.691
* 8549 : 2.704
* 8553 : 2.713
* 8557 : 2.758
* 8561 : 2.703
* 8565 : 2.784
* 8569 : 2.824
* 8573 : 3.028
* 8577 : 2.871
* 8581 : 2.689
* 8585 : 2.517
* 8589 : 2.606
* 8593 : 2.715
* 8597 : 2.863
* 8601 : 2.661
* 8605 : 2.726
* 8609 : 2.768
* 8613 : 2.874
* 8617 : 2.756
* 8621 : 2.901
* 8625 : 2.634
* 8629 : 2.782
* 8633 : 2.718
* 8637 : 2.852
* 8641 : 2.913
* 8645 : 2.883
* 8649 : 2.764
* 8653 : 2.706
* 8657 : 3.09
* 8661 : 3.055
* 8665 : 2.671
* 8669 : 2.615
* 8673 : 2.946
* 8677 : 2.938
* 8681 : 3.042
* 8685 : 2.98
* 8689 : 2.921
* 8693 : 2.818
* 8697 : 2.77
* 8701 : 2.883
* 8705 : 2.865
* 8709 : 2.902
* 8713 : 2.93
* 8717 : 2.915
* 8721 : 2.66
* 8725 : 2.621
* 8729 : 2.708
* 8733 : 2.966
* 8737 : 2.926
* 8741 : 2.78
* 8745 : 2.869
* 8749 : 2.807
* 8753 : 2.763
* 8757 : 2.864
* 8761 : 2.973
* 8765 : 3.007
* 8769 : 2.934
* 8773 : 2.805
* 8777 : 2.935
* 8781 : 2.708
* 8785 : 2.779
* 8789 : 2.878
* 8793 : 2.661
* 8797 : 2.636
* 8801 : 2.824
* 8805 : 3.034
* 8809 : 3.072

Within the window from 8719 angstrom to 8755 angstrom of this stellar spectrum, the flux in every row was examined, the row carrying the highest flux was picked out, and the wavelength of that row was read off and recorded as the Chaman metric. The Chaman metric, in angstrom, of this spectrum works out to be 8733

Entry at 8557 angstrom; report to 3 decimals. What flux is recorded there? 2.758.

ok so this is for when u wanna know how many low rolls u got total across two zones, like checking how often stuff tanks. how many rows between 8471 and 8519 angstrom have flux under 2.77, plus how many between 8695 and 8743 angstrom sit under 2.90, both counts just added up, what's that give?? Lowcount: 13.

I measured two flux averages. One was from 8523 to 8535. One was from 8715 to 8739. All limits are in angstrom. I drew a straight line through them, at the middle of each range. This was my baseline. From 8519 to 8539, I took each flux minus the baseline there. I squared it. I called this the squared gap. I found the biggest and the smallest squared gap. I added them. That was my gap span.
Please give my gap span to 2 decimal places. 0.10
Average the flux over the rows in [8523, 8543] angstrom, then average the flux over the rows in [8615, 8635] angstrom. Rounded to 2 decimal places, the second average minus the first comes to -0.02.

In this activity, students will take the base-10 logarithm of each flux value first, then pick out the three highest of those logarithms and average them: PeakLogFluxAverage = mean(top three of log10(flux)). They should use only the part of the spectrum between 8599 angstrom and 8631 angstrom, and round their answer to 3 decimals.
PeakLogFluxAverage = 0.455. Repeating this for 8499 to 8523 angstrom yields 0.462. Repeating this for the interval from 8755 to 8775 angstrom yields 0.473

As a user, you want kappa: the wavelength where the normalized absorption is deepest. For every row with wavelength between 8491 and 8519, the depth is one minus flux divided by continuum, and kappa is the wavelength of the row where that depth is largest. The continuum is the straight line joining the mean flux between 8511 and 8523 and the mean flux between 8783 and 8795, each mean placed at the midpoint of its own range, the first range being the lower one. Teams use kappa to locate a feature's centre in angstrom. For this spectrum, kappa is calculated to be 8497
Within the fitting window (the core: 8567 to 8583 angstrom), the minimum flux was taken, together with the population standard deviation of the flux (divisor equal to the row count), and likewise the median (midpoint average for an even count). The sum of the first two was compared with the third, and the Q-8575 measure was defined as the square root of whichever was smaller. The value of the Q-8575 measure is 1.676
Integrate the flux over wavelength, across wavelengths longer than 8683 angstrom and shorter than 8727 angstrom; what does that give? 125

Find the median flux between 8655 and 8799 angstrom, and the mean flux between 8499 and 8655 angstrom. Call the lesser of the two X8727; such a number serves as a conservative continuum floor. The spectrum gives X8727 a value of 2.77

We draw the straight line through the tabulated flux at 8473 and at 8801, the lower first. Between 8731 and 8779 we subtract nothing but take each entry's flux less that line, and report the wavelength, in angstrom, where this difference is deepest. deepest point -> 8753 angstrom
